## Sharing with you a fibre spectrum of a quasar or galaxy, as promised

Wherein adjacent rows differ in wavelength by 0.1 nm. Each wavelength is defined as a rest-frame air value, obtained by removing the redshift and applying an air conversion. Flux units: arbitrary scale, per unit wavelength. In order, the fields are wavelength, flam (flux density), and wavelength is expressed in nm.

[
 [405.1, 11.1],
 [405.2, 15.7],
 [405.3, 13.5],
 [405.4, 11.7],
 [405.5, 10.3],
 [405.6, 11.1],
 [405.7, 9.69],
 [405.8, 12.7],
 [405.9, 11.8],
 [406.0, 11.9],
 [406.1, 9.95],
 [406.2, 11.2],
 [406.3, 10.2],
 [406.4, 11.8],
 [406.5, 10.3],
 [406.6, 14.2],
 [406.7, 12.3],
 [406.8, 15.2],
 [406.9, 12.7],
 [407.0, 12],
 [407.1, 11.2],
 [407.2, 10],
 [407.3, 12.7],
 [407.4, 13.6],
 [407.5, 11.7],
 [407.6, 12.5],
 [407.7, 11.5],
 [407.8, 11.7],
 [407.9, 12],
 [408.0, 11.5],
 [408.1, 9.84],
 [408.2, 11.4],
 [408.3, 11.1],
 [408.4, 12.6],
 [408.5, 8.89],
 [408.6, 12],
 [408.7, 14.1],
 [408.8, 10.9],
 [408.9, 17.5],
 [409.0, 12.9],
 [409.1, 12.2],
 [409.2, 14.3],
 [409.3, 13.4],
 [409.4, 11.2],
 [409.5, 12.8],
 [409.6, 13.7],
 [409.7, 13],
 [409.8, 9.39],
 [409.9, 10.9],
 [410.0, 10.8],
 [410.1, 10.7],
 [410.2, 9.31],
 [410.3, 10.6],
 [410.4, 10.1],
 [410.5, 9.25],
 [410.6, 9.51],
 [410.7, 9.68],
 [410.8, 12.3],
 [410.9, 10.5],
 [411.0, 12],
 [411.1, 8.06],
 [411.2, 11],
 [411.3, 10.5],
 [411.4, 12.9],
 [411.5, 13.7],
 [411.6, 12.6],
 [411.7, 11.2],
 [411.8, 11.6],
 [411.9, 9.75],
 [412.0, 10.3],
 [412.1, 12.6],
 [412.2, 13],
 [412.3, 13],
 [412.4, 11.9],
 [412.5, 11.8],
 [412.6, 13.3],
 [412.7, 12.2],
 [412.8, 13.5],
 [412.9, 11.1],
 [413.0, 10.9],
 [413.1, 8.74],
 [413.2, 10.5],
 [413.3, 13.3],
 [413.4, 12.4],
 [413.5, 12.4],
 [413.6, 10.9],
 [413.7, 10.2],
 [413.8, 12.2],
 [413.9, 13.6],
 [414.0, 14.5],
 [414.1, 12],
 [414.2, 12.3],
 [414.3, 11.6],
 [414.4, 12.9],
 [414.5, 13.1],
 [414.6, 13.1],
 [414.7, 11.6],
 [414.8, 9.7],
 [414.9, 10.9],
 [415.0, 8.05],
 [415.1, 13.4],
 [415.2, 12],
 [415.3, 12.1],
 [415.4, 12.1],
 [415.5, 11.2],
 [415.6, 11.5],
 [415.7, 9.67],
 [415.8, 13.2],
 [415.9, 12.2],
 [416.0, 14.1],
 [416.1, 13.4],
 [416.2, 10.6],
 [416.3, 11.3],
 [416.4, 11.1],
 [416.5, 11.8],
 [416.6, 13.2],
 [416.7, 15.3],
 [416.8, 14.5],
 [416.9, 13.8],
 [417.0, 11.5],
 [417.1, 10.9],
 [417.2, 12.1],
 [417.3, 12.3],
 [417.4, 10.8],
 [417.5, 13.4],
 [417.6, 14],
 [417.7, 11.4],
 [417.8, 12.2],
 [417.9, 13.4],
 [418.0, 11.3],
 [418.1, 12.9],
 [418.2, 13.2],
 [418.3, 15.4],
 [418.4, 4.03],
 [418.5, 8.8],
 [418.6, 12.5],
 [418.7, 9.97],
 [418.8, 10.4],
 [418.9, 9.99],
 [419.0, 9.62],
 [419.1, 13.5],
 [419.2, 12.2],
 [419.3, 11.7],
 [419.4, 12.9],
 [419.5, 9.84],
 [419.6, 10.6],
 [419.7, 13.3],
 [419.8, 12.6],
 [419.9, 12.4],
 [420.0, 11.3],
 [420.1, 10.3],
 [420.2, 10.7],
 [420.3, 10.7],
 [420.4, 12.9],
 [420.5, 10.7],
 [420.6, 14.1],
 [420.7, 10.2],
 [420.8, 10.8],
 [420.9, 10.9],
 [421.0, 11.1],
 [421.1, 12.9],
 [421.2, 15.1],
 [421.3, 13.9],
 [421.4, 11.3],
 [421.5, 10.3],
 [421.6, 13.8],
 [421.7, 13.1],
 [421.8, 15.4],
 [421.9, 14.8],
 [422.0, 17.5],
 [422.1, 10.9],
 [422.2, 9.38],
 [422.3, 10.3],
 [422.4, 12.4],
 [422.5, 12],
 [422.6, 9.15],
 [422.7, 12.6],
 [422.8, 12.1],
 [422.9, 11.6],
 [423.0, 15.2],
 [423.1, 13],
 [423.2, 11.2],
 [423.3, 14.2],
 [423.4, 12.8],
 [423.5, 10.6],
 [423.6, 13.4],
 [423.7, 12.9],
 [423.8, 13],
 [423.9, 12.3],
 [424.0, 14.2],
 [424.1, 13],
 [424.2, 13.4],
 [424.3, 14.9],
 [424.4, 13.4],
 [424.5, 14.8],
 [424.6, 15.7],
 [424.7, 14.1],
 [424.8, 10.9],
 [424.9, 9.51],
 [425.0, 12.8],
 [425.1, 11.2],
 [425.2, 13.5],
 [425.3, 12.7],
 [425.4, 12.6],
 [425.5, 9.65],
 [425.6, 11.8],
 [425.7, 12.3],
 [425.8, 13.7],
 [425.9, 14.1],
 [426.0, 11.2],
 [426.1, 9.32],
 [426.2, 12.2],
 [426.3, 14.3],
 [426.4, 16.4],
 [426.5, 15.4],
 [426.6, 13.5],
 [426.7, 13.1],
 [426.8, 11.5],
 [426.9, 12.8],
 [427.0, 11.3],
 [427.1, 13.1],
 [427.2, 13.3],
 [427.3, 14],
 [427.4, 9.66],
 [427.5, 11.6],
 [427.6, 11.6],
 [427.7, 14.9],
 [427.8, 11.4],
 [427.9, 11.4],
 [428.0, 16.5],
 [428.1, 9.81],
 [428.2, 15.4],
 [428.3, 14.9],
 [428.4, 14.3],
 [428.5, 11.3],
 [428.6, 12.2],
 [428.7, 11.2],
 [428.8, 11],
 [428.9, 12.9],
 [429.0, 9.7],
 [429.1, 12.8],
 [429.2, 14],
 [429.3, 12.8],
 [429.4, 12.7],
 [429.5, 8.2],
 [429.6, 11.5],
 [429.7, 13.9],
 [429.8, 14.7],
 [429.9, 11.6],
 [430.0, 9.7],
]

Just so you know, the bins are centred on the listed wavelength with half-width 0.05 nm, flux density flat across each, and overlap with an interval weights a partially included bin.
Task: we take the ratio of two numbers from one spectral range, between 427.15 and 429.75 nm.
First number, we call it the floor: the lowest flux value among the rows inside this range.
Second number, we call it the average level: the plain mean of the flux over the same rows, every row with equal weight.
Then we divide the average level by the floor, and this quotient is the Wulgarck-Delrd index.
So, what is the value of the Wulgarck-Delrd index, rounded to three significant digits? 1.51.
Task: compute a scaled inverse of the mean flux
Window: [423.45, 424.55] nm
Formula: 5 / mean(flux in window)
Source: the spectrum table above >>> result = 0.38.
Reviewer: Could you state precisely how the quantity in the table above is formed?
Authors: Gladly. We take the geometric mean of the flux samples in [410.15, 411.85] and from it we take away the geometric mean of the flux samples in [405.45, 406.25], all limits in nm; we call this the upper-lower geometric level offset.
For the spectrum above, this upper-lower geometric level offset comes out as -0.3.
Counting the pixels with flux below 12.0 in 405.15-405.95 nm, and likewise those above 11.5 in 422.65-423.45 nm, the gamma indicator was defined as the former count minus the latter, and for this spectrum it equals -2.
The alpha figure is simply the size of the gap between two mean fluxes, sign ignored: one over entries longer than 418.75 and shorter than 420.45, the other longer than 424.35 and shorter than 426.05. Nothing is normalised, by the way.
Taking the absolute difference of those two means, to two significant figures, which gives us 1.1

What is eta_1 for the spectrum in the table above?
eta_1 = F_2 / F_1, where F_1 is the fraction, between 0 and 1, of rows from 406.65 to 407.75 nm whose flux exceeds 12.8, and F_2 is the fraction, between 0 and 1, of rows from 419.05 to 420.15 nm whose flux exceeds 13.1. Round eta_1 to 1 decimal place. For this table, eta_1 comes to 1.0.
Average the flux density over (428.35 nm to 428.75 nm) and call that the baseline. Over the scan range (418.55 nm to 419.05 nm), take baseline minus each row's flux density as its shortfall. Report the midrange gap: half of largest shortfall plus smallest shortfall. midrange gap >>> 1.2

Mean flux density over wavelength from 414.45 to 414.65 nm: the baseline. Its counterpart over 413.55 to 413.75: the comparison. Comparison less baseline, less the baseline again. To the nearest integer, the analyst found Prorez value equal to -16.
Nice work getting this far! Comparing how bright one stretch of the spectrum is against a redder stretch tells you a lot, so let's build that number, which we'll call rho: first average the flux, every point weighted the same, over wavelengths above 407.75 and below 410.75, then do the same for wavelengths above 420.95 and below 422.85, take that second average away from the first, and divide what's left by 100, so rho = -0.0095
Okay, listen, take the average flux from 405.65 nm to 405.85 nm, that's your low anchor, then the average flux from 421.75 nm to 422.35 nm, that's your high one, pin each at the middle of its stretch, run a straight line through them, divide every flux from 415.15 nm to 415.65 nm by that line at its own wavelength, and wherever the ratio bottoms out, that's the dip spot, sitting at 415.5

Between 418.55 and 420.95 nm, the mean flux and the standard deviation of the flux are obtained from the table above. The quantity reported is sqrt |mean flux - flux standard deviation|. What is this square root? 3.18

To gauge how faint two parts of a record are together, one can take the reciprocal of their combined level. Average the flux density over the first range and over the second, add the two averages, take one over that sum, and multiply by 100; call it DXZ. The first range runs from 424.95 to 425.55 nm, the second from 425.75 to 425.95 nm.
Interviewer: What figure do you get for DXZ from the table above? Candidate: 3.85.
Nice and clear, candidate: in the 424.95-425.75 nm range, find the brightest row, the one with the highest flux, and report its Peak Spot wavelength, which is 425.2 nm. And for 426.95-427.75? 427.7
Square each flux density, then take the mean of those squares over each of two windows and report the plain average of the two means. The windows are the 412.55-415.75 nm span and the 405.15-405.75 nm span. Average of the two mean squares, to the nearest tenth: 144.5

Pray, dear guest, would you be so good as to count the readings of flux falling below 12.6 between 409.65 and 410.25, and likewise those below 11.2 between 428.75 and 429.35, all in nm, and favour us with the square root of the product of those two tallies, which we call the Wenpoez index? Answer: 3.16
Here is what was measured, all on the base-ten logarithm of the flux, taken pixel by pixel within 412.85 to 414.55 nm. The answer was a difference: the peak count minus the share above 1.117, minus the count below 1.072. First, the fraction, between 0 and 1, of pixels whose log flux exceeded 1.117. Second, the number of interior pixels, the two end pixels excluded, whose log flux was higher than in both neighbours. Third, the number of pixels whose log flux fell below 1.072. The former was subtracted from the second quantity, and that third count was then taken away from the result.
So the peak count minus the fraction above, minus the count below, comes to -4.2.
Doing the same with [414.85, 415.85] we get -3.2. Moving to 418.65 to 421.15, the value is -10.1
